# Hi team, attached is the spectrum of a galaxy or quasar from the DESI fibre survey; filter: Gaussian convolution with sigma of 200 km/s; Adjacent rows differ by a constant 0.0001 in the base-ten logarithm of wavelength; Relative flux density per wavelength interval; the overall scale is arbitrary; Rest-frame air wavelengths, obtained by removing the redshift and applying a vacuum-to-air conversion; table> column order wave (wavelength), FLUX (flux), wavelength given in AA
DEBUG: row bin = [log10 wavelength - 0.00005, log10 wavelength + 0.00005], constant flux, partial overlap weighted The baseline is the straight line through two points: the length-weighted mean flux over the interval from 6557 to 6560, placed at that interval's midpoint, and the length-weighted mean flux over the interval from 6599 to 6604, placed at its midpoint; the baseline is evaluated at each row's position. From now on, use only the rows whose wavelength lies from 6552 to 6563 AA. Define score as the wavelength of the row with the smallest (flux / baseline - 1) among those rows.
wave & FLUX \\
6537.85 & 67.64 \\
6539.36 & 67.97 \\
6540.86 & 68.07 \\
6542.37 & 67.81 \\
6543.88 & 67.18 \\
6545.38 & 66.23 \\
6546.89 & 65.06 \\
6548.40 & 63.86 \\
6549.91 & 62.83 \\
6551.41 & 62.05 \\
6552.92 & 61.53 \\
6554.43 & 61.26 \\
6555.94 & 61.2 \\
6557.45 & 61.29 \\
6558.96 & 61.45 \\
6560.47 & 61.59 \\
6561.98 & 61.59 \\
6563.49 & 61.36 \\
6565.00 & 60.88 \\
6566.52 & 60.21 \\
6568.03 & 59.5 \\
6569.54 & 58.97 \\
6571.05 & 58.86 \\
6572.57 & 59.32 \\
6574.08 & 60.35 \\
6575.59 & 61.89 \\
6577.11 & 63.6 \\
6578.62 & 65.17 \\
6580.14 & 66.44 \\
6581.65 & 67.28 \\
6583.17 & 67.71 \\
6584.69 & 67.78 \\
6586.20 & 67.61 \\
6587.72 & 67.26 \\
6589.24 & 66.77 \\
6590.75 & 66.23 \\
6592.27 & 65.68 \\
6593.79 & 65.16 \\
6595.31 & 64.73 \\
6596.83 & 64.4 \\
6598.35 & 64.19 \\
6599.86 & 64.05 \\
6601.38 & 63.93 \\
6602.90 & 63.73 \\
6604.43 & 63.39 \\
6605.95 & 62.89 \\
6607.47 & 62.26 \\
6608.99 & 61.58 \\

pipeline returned 6555.94 AA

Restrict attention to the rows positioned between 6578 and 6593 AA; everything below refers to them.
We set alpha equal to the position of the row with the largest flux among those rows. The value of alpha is 6584.69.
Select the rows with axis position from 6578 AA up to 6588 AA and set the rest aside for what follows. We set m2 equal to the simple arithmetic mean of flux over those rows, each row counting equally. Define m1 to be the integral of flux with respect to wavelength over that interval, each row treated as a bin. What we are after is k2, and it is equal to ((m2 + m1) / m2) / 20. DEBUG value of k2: 0.5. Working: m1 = 670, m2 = 67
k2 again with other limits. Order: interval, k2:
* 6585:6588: 0.2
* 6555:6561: 0.3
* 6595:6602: 0.4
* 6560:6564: 0.3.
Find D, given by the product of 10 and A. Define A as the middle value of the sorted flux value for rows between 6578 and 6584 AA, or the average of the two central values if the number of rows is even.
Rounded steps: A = 66.9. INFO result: 669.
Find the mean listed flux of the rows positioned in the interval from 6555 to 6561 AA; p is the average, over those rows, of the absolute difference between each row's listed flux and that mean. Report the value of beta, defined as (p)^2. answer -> 0.0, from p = 0.1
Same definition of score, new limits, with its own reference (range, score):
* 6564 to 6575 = 6571.05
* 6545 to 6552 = 6551.41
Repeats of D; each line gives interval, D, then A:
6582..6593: 673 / 67.3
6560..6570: 609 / 60.9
